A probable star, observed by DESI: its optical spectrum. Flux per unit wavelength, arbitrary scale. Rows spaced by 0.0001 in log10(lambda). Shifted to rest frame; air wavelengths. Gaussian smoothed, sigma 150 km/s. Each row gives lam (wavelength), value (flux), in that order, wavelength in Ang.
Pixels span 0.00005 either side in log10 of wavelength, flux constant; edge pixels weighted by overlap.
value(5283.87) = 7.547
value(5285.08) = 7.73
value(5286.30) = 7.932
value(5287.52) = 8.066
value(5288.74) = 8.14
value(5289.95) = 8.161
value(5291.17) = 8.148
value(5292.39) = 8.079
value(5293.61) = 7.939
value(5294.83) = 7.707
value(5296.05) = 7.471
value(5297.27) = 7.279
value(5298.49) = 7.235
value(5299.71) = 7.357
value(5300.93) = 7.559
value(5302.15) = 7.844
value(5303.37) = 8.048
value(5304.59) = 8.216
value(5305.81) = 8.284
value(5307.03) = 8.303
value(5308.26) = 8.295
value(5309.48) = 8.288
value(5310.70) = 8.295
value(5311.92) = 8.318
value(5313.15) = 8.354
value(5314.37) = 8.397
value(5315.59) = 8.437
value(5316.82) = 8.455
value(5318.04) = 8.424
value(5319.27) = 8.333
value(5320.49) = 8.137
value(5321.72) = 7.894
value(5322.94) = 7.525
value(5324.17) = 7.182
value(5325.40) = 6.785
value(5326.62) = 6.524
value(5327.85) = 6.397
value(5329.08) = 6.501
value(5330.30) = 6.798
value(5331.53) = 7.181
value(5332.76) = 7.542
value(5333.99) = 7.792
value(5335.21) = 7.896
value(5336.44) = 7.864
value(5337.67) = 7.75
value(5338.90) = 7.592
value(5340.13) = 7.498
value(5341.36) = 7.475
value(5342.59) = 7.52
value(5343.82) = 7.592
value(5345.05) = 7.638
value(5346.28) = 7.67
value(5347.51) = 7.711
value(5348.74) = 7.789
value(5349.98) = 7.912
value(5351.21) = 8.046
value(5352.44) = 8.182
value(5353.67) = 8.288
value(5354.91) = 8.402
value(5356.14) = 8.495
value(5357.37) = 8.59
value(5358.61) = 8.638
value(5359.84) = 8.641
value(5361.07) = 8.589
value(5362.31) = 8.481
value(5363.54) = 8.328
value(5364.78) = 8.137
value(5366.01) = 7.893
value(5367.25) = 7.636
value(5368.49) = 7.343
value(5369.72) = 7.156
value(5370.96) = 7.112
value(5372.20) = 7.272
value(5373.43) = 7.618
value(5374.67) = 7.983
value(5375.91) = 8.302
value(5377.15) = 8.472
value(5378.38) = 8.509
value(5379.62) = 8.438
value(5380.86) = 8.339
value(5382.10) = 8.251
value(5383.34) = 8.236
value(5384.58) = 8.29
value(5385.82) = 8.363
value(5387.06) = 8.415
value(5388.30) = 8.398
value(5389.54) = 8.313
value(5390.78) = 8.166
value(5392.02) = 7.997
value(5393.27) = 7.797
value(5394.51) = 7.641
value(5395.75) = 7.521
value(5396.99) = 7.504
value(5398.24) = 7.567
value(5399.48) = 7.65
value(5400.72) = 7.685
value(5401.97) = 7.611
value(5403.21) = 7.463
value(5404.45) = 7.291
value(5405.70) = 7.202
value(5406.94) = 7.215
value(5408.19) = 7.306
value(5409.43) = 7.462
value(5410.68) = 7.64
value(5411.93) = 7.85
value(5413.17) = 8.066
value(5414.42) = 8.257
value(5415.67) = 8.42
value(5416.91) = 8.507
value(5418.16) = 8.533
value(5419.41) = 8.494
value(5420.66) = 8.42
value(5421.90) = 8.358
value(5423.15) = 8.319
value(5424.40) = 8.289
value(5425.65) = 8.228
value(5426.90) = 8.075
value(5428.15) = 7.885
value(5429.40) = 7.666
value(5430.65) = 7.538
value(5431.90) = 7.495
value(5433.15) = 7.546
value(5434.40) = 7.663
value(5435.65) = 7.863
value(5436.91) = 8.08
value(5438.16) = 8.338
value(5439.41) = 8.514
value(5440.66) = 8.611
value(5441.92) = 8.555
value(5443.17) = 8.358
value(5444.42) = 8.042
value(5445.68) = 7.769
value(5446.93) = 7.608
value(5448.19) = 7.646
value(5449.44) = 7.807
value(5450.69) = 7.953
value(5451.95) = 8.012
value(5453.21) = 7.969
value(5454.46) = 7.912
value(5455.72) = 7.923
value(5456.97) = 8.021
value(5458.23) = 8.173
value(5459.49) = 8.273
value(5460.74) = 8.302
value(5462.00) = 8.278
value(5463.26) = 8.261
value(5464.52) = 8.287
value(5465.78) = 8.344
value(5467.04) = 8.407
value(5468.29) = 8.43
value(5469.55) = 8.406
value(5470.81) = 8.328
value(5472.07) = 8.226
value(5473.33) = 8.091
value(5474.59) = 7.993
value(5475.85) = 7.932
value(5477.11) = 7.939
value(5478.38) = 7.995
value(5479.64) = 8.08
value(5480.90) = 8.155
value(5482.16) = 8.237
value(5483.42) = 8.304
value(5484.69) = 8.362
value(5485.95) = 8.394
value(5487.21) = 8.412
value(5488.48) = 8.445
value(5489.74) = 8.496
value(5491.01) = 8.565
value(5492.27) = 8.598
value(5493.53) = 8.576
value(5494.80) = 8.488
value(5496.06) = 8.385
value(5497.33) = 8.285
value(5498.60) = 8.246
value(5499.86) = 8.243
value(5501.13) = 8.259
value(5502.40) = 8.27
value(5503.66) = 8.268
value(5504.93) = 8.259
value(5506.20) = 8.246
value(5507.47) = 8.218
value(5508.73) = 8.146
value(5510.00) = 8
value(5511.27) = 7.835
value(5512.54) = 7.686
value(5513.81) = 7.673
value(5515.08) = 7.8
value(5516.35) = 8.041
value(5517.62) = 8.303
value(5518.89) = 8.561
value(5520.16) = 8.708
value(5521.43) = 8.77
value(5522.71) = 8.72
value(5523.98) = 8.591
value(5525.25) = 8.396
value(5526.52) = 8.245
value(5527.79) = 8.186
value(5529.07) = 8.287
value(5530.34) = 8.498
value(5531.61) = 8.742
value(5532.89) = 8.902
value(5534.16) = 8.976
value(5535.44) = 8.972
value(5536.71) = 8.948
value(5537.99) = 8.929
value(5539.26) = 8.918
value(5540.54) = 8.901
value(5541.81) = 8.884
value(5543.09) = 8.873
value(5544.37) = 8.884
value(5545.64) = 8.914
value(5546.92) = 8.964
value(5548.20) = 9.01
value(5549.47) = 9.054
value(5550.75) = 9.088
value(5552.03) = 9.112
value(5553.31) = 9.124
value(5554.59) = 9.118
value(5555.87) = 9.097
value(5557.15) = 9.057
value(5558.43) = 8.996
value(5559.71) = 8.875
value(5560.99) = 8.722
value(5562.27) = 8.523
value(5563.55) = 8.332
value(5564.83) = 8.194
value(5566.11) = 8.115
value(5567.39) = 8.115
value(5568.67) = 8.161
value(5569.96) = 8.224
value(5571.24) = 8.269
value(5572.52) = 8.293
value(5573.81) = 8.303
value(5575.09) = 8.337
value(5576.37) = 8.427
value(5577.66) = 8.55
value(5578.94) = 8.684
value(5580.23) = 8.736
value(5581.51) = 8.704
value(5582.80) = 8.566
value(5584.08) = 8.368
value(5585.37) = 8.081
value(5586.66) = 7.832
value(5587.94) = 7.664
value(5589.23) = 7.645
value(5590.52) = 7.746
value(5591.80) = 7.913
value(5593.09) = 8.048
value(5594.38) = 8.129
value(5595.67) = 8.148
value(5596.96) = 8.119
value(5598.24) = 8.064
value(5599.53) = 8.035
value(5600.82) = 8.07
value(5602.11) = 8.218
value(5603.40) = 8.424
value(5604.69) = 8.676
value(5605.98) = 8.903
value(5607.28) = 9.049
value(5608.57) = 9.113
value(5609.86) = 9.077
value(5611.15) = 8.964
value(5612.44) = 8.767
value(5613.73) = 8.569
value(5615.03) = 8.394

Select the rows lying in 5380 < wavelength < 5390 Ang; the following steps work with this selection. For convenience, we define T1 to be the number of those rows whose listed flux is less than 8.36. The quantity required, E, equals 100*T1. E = 500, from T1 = 5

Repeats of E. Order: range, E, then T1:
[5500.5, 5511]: 800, 8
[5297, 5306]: 800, 8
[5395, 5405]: 800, 8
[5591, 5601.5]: 800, 8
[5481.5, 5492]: 200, 2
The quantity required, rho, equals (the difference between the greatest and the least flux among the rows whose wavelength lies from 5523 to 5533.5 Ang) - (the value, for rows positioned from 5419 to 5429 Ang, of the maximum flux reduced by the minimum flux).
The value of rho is 0.11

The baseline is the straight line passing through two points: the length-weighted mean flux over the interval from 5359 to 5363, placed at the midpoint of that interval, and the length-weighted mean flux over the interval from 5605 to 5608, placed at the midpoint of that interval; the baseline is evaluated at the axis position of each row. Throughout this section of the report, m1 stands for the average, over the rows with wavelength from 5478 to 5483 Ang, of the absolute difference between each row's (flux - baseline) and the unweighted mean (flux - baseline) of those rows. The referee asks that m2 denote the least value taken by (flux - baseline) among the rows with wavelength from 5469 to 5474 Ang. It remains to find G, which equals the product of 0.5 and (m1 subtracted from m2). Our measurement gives -0.36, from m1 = 0.08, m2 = -0.7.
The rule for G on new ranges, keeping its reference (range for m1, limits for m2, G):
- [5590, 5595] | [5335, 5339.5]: -0.55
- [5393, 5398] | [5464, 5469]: -0.27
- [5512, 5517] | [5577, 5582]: -0.23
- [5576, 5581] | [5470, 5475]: -0.43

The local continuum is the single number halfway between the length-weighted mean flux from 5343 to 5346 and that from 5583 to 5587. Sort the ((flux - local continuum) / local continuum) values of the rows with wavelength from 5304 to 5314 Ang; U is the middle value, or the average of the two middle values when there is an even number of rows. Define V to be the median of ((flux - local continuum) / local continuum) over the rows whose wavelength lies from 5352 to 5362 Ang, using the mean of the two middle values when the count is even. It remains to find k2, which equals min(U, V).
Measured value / 0.051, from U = 0.051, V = 0.083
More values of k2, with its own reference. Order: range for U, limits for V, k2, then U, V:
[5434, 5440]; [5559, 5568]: 0.024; 0.024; 0.056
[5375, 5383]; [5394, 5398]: -0.047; 0.063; -0.047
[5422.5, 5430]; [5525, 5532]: 0.033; 0.033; 0.057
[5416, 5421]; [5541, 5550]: 0.077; 0.077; 0.130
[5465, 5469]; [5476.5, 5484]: 0.029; 0.065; 0.029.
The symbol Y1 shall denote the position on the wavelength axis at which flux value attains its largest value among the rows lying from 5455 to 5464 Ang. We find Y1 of 5460.74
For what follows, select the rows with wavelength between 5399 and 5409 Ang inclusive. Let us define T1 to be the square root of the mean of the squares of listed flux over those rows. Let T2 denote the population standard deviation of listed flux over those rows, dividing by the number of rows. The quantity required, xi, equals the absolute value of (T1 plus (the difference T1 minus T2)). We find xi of 14.7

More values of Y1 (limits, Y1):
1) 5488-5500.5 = 5492.27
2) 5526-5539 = 5534.16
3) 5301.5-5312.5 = 5311.92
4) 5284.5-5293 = 5289.95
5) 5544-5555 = 5553.31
